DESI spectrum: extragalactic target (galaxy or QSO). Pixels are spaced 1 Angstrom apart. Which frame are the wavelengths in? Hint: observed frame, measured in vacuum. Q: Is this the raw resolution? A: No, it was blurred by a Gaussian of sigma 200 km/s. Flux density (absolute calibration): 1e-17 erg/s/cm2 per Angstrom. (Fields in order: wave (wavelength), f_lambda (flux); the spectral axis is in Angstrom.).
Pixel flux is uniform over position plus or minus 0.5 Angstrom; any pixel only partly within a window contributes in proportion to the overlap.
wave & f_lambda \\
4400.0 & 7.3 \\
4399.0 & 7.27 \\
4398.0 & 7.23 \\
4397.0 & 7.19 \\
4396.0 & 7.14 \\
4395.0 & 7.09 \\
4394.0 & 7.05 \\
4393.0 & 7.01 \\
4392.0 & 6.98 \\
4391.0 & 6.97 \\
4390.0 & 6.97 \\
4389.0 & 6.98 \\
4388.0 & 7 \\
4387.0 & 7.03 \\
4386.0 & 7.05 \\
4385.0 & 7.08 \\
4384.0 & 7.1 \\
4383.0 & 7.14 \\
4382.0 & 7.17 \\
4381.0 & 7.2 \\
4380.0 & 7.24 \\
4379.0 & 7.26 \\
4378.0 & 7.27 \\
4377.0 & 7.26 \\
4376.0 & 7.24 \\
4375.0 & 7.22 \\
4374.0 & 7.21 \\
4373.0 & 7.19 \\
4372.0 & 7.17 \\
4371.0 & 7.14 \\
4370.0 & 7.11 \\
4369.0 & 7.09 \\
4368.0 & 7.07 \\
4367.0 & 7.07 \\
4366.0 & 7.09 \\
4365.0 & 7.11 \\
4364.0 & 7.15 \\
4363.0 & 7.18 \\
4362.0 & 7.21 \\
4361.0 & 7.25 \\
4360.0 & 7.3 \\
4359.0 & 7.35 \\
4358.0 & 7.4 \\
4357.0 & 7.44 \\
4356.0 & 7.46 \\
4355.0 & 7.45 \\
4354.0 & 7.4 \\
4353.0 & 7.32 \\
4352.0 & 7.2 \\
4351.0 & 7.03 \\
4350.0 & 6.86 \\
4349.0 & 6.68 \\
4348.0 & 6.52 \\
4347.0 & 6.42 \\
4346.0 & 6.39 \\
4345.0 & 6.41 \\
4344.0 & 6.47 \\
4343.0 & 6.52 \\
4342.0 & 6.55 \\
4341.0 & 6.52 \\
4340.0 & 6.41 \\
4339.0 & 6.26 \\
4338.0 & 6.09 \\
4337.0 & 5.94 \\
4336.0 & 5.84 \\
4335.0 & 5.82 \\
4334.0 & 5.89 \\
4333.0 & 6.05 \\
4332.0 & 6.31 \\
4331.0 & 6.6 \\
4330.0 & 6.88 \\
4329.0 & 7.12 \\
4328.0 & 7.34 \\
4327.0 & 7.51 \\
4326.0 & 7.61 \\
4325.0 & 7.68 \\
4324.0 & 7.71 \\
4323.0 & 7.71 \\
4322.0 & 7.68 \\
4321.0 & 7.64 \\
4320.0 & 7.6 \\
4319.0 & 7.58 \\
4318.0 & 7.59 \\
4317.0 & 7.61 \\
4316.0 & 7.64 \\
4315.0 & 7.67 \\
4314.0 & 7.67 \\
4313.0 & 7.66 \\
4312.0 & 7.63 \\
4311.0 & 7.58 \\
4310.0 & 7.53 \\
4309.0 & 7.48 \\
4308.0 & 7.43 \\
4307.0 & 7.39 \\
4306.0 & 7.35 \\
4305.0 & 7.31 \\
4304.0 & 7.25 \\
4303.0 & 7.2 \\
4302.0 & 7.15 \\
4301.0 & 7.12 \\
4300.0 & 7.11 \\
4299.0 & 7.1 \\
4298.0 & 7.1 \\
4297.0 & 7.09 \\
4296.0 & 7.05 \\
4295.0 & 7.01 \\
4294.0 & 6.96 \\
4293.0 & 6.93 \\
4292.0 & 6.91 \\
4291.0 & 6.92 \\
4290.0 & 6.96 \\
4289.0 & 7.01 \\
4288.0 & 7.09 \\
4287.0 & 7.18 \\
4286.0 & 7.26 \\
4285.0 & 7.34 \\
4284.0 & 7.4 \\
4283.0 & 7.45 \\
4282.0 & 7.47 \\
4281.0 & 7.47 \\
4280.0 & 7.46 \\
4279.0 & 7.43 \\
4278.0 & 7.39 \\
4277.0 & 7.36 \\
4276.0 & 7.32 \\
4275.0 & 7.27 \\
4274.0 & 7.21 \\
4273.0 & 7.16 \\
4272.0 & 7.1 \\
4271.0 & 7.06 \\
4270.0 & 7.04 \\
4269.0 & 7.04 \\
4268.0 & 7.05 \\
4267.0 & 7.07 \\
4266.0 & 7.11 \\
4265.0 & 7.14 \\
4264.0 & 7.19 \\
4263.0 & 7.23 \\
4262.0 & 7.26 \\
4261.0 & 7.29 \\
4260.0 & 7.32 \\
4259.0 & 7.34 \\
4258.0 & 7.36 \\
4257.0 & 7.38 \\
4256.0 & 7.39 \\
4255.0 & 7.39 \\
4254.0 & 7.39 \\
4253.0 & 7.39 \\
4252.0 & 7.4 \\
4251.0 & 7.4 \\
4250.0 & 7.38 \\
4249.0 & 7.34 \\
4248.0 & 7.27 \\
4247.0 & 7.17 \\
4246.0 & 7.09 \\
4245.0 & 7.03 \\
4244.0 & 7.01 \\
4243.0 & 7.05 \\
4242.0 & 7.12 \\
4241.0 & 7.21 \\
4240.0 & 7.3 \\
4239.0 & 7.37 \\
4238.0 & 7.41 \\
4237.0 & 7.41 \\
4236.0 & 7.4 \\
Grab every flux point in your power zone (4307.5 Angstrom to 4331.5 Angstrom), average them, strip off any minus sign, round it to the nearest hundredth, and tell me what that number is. 7.51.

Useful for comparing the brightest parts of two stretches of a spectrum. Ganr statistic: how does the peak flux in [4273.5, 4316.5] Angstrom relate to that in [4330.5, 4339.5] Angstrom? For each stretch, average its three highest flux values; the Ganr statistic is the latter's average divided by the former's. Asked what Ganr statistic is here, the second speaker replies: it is 0.83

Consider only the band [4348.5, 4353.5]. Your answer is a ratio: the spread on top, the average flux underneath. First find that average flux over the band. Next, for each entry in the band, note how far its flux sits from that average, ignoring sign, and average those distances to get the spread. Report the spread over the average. 0.0283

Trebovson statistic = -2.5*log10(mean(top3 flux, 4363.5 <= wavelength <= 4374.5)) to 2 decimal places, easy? -2.14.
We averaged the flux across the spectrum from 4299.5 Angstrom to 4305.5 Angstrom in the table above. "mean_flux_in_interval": 7.19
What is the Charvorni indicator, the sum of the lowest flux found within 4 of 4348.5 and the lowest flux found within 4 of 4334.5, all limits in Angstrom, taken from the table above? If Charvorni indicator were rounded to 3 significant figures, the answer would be 12.2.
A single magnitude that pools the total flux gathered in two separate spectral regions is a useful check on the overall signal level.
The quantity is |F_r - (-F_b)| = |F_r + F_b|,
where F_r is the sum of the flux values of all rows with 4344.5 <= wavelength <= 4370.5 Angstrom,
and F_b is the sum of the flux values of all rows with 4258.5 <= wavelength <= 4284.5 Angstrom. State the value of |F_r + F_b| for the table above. 373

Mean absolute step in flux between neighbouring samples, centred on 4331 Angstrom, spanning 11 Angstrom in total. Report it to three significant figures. 0.181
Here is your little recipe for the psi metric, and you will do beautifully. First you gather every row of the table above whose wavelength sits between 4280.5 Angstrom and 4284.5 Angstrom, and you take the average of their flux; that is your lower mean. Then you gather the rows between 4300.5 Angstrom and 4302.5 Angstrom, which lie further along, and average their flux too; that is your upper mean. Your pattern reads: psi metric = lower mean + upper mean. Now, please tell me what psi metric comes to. 14.6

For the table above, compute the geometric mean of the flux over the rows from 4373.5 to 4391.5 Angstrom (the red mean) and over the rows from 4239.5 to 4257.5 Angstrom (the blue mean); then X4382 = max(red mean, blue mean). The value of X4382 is 7.26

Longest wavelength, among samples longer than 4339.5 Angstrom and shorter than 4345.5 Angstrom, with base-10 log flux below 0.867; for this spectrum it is 4345.0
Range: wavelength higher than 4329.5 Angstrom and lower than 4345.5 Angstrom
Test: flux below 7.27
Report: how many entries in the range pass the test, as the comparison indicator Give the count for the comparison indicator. 16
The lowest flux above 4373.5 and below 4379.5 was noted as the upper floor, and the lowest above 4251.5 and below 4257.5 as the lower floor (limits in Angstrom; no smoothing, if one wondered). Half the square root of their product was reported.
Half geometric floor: 3.65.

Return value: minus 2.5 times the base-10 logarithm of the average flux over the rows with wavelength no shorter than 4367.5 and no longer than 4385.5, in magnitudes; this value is -2.14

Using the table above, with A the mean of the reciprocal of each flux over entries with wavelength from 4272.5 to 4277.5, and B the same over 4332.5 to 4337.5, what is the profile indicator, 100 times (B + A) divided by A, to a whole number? 223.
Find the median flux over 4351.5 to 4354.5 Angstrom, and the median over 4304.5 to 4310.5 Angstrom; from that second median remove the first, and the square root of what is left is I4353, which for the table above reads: 0.30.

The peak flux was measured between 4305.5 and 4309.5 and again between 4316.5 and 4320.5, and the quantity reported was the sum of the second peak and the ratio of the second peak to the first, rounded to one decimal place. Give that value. 8.6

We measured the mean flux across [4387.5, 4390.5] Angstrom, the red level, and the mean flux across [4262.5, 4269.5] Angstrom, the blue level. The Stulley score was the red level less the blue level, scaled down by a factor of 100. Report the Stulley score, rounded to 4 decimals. -0.0014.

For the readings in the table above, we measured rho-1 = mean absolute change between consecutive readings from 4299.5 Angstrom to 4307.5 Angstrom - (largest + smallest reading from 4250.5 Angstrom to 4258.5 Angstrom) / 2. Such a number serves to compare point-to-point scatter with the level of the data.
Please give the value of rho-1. -7.34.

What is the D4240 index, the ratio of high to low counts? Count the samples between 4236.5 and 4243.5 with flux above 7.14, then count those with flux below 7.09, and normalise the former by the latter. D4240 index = 5.0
